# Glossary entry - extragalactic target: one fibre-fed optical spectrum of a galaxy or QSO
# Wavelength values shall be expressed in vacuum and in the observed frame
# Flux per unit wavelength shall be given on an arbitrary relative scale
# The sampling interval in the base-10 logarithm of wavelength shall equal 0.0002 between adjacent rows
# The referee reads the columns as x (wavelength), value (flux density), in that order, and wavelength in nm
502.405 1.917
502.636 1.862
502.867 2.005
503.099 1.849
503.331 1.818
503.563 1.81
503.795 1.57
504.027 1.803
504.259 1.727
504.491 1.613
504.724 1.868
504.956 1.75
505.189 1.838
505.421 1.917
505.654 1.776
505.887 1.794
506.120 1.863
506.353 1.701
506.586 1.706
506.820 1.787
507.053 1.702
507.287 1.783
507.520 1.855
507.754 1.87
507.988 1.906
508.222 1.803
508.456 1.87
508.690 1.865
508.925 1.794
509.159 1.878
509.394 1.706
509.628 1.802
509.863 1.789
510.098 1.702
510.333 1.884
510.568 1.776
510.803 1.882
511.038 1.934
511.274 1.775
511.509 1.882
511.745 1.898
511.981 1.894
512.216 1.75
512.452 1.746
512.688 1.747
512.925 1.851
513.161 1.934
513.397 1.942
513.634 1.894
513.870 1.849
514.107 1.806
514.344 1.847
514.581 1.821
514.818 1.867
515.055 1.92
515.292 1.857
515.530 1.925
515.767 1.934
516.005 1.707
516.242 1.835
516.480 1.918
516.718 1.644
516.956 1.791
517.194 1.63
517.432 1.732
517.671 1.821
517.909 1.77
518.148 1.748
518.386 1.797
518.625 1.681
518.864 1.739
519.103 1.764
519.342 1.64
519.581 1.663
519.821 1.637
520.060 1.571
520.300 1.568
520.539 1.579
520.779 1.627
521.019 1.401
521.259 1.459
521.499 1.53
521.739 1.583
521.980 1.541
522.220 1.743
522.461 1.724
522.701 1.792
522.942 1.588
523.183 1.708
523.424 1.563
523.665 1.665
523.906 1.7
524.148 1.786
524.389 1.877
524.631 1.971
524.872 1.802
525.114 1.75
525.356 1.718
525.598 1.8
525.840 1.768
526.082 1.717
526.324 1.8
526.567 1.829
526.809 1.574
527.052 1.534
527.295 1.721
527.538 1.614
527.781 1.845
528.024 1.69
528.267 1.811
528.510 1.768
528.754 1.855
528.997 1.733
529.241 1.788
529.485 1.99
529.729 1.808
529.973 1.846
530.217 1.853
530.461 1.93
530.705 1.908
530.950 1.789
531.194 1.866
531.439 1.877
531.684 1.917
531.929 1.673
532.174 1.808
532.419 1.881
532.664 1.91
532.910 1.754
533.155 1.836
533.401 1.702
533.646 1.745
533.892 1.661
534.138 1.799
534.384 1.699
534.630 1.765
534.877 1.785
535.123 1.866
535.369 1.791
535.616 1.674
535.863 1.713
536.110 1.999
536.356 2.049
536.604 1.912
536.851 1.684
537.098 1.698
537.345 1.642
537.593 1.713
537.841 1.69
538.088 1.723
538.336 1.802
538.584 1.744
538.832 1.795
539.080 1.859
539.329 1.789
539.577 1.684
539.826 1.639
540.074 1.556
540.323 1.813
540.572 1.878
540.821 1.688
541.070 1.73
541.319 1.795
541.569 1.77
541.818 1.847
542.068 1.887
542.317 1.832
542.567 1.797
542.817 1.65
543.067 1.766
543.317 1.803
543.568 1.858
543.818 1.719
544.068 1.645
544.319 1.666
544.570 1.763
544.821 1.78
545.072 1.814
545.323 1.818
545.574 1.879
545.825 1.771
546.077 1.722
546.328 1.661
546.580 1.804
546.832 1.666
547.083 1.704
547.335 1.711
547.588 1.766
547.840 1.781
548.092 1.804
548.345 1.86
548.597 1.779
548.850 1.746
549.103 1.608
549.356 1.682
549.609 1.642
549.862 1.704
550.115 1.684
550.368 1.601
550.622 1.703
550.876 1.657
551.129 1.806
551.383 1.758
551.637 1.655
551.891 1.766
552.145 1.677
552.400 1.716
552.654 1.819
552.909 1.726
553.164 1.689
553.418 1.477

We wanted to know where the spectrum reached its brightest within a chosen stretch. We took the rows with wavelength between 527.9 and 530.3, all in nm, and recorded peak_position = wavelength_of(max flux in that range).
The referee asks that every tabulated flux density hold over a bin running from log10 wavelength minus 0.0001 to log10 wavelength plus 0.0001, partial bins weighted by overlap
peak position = 529.485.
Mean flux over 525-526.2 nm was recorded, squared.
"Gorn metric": 3.1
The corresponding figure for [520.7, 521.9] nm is 2.3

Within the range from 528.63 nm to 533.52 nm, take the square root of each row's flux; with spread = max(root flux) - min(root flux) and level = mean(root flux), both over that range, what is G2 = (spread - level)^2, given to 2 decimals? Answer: 1.53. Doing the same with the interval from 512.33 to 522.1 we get 1.23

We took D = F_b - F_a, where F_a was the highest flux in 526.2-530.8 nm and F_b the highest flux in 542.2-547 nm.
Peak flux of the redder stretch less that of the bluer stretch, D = -0.111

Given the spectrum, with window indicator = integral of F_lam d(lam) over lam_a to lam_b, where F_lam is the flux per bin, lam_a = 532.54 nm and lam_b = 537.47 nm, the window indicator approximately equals 8.8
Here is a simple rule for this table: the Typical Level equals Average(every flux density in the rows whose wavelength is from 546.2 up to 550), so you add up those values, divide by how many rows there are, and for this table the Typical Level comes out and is 1.73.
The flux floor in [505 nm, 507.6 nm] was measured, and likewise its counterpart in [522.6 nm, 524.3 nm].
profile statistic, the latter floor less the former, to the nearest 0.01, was -0.14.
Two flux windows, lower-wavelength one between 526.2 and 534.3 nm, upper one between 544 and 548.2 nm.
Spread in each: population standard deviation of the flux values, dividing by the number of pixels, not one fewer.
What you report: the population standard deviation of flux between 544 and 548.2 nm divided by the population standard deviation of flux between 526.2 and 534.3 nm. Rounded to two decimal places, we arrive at 0.63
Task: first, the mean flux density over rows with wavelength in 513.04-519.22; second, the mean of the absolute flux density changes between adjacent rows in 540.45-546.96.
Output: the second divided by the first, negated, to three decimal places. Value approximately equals -0.040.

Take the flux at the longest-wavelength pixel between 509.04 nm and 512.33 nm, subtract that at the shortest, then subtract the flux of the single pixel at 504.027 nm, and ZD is -1.93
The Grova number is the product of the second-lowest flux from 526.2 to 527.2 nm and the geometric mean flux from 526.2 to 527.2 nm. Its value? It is 2.64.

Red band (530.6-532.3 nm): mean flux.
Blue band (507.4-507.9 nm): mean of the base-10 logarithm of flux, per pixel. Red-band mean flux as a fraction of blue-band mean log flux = 6.8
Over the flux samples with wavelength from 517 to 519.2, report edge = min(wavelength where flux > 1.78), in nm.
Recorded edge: 517.671 nm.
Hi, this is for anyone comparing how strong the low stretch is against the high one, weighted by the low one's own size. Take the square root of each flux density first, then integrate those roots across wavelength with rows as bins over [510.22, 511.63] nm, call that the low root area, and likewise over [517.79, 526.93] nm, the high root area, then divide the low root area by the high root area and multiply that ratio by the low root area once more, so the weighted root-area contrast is 0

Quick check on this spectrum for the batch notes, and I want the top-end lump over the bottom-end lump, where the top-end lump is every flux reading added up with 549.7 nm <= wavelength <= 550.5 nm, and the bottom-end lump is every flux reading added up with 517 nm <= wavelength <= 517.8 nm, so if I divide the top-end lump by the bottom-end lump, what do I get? 0.96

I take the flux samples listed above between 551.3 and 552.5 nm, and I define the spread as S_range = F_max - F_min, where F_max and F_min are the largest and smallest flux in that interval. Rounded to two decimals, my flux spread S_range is 0.11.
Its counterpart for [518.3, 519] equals 0.12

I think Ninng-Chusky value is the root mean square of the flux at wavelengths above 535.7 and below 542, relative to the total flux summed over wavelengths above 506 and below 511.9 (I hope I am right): 0.0390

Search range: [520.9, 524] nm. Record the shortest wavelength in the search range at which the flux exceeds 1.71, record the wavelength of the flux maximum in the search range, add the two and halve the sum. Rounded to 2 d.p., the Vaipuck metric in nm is 522.46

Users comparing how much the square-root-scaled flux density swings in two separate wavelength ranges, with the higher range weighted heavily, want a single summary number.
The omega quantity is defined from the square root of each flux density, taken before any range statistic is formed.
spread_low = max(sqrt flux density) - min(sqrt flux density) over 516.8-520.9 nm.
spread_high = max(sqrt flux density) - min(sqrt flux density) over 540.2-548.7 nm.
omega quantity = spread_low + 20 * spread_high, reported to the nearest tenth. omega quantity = 1.9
